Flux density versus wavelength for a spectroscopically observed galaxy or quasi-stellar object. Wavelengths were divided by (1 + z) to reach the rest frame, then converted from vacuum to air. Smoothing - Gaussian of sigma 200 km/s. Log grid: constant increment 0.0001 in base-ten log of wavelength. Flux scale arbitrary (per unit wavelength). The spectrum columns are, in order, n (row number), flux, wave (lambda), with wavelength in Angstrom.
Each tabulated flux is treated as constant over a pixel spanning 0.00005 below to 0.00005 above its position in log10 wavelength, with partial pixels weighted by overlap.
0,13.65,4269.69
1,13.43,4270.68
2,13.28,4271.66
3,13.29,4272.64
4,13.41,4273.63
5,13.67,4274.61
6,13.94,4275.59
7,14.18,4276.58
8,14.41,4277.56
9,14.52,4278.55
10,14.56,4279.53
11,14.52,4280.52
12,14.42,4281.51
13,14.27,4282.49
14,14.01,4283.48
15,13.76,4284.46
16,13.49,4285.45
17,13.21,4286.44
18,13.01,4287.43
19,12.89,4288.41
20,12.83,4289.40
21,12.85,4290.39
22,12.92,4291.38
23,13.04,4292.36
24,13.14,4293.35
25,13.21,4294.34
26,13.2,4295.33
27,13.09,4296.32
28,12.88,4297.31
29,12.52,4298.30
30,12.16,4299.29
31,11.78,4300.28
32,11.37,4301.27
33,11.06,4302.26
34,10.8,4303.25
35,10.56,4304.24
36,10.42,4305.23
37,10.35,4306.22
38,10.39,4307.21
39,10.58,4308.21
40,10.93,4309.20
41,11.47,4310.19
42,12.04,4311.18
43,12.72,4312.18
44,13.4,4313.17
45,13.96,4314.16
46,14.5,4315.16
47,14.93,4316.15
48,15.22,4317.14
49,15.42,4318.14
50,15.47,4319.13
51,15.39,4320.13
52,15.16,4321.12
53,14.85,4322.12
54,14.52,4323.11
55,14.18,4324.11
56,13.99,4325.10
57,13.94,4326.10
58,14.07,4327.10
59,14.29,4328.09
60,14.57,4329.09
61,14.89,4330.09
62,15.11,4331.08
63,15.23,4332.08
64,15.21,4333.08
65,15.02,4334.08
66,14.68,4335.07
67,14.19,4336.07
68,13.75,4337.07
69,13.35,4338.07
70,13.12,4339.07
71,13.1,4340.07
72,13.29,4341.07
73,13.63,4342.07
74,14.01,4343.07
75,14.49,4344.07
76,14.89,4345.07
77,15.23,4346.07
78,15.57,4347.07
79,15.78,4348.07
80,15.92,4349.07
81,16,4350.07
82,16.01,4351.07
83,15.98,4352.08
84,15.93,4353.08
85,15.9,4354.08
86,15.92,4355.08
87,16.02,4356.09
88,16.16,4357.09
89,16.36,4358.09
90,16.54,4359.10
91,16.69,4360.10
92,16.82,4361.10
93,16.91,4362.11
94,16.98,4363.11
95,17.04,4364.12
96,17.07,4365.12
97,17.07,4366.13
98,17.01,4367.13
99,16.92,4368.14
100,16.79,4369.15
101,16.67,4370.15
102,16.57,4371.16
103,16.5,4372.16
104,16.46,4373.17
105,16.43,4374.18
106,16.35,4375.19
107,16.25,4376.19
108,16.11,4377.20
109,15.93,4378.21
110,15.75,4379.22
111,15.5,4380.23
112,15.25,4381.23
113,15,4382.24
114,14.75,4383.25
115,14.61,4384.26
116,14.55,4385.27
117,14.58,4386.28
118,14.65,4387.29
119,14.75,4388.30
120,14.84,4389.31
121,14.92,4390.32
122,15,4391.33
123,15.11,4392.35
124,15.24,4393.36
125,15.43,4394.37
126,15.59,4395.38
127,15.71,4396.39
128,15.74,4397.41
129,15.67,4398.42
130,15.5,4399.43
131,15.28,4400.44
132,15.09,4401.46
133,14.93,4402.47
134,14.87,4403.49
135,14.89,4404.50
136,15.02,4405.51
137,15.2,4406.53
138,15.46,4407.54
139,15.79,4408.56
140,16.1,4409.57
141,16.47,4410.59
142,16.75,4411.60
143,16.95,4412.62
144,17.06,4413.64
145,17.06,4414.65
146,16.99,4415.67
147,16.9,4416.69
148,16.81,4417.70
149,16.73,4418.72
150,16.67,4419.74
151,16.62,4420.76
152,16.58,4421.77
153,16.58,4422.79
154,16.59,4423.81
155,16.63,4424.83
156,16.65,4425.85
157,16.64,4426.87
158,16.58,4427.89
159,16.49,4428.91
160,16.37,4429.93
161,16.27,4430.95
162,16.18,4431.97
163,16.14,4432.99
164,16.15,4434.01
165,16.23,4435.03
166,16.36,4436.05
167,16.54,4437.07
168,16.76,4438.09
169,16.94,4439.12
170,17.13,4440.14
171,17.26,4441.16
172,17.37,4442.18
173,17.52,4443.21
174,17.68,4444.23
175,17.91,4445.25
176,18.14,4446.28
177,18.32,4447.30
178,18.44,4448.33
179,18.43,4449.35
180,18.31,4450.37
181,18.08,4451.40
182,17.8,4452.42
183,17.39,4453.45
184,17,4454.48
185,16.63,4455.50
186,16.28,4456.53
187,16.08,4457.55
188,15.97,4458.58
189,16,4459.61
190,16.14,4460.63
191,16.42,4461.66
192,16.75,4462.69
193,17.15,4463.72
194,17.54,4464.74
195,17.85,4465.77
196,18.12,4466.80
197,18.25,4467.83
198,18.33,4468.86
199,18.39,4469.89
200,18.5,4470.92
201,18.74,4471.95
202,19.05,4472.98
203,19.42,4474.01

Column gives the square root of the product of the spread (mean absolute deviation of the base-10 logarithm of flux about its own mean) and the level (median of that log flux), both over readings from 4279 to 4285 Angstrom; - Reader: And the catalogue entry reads 0.094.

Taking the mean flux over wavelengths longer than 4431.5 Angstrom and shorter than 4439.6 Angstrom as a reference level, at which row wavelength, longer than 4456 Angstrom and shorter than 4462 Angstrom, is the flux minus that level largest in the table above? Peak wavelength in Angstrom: 4461.66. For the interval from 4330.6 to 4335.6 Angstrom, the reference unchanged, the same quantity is 4332.08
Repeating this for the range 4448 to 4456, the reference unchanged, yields 4448.33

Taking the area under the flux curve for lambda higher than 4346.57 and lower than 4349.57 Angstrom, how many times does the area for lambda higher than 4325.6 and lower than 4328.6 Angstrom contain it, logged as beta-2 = 0.89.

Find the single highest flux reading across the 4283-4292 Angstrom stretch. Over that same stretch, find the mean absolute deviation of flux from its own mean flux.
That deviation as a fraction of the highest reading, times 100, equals 2.5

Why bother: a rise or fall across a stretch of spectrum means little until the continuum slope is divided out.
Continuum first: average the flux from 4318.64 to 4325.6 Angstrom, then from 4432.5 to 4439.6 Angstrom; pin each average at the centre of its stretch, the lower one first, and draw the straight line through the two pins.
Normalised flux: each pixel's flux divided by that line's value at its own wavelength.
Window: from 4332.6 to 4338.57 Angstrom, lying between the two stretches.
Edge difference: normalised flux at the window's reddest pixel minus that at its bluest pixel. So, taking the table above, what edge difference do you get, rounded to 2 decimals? -0.13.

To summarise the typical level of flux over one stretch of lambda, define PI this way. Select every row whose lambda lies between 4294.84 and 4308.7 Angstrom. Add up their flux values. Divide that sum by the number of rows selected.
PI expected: 11.5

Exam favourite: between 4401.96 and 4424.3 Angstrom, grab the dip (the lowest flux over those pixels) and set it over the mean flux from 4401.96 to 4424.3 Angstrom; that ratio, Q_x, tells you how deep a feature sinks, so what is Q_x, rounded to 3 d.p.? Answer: 0.916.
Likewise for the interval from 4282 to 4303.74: 0.844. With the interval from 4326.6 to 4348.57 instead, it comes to 0.908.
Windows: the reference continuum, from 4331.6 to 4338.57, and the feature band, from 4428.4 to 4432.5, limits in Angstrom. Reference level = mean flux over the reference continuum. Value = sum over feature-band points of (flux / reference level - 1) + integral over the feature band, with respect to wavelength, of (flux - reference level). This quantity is 8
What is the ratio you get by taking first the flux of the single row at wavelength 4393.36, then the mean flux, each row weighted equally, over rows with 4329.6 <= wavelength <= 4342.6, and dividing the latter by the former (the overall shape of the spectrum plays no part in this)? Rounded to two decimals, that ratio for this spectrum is 0.93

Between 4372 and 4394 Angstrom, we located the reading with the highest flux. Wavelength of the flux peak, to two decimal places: 4372.16 Angstrom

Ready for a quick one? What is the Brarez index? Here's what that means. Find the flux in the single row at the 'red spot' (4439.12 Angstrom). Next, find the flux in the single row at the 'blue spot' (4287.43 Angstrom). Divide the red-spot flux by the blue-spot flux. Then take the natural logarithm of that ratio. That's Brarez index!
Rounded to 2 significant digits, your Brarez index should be 0.26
